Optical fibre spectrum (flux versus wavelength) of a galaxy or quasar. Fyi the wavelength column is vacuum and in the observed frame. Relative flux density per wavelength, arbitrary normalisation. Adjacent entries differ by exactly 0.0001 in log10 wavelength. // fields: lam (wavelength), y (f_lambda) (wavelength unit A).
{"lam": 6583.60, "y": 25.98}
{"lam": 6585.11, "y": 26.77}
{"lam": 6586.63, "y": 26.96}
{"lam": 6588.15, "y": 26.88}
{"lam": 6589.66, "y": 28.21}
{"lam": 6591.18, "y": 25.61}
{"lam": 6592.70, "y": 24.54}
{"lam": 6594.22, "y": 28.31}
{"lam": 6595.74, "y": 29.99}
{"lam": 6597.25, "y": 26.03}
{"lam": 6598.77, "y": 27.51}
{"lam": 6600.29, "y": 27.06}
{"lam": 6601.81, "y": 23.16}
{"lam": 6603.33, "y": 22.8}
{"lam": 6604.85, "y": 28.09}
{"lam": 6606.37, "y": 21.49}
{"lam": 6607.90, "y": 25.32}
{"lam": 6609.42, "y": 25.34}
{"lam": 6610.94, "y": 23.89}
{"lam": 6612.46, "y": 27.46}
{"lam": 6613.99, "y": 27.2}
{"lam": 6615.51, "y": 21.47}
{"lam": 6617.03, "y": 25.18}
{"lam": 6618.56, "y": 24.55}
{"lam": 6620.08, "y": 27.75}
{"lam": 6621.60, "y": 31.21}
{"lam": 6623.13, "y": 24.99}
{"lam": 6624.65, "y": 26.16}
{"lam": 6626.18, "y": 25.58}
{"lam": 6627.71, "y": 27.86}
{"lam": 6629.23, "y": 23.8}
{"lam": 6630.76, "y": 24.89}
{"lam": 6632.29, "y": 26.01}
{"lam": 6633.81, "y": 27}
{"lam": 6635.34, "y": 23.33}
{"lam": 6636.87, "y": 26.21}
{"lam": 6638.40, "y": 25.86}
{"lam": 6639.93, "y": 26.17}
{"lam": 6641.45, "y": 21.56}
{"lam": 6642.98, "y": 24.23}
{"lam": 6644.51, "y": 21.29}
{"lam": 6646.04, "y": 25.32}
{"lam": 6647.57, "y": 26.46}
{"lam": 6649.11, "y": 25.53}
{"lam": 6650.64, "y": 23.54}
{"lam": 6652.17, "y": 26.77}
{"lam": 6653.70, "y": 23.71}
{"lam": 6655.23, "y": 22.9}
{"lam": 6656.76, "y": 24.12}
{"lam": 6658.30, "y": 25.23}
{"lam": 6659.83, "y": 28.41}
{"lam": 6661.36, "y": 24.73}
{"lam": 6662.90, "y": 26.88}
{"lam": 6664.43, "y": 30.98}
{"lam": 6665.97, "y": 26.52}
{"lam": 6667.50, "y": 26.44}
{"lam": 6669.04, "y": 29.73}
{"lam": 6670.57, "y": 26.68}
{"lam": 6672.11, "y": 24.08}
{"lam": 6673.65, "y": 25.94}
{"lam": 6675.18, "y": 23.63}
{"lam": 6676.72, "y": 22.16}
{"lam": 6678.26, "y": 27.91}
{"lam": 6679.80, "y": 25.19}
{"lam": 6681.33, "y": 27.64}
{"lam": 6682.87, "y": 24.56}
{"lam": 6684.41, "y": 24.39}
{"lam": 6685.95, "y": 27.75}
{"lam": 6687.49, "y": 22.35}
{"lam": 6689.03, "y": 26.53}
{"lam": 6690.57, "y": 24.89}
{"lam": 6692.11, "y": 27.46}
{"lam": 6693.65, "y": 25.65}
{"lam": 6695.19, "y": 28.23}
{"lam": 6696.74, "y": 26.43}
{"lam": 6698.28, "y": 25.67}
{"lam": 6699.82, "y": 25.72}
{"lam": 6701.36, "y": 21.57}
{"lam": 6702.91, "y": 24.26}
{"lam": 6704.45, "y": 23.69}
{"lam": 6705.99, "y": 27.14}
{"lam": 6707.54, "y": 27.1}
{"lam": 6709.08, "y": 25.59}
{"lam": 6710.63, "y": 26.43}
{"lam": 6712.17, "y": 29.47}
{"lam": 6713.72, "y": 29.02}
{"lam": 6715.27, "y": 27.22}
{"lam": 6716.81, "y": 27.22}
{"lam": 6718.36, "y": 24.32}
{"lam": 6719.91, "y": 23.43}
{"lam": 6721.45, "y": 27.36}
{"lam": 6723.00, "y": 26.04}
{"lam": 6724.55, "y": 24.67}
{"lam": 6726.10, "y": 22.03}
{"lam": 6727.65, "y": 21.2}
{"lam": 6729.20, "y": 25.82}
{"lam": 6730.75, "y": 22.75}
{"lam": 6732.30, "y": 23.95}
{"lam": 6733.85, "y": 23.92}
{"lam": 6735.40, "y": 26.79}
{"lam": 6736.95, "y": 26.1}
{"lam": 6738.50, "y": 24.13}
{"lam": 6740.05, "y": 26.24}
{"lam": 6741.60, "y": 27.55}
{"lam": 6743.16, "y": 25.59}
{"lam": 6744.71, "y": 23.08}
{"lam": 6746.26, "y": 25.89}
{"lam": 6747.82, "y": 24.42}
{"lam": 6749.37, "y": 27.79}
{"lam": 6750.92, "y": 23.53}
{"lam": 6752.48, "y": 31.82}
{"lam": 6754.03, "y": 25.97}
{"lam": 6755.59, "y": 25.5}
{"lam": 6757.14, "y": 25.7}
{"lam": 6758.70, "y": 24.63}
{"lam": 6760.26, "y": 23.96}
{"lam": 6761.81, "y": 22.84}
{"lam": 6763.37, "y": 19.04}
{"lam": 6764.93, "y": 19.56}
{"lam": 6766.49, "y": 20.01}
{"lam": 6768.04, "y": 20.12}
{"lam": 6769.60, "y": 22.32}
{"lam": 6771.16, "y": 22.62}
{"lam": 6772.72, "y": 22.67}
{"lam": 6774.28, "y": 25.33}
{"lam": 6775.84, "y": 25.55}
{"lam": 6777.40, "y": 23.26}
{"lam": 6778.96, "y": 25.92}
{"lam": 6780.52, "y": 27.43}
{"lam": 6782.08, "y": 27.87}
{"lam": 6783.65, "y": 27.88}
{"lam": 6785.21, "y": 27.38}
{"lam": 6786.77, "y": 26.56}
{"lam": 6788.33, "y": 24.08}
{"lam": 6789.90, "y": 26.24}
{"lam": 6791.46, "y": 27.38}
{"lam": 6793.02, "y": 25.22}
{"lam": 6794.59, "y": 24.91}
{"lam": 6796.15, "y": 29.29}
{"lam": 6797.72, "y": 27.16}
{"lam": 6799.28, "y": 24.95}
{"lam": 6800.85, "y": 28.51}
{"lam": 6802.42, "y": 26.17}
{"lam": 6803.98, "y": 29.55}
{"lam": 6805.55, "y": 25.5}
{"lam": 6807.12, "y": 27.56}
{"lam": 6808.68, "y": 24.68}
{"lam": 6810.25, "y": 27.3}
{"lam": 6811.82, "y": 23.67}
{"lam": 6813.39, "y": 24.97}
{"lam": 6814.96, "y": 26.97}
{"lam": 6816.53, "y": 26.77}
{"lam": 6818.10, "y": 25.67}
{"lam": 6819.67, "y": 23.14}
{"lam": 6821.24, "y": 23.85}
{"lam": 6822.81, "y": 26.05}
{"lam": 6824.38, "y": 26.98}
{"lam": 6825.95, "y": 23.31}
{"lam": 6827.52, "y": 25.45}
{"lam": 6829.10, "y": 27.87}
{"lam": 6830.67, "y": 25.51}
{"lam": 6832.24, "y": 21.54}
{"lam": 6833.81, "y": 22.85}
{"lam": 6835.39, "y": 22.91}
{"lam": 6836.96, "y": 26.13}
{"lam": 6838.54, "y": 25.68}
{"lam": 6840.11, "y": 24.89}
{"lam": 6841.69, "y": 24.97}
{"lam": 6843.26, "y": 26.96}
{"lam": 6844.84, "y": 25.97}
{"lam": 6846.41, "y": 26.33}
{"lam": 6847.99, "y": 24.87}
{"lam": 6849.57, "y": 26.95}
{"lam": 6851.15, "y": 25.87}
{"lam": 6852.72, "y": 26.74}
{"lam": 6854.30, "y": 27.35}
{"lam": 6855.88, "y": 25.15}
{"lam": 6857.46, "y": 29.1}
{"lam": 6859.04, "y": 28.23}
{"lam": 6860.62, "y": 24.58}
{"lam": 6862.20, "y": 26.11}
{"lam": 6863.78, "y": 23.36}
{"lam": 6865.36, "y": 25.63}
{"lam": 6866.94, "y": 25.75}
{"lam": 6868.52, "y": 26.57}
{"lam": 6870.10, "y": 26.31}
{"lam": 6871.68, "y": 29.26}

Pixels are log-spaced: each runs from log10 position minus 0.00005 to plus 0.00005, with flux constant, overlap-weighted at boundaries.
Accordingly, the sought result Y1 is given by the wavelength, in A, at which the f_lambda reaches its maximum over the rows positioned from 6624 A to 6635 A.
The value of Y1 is 6627.71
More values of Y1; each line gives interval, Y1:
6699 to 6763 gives 6752.48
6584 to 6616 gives 6595.74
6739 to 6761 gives 6752.48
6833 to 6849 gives 6843.26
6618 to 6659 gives 6621.60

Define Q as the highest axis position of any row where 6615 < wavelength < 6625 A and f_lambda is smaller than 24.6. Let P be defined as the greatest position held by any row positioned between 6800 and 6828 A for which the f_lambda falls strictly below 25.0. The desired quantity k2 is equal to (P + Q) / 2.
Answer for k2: 6722.3 A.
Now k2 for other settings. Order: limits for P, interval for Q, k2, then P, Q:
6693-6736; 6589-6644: 6688.4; 6733.85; 6642.98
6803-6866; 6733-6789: 6826.1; 6863.78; 6788.33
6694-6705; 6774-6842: 6769.9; 6704.45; 6835.39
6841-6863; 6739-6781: 6819.0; 6860.62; 6777.40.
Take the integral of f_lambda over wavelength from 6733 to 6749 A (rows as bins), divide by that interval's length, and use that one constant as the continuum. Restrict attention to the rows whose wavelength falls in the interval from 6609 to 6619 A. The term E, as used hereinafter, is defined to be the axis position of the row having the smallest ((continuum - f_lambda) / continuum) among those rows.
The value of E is 6612.46 A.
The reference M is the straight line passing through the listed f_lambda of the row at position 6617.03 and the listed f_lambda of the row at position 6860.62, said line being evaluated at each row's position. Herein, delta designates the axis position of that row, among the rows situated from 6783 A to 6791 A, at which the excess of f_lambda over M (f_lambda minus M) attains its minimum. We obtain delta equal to 6788.33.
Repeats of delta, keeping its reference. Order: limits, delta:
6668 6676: 6675.18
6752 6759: 6758.70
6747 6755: 6750.92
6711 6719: 6718.36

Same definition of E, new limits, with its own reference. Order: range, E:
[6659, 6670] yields 6664.43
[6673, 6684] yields 6678.26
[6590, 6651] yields 6621.60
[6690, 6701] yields 6695.19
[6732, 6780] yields 6752.48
